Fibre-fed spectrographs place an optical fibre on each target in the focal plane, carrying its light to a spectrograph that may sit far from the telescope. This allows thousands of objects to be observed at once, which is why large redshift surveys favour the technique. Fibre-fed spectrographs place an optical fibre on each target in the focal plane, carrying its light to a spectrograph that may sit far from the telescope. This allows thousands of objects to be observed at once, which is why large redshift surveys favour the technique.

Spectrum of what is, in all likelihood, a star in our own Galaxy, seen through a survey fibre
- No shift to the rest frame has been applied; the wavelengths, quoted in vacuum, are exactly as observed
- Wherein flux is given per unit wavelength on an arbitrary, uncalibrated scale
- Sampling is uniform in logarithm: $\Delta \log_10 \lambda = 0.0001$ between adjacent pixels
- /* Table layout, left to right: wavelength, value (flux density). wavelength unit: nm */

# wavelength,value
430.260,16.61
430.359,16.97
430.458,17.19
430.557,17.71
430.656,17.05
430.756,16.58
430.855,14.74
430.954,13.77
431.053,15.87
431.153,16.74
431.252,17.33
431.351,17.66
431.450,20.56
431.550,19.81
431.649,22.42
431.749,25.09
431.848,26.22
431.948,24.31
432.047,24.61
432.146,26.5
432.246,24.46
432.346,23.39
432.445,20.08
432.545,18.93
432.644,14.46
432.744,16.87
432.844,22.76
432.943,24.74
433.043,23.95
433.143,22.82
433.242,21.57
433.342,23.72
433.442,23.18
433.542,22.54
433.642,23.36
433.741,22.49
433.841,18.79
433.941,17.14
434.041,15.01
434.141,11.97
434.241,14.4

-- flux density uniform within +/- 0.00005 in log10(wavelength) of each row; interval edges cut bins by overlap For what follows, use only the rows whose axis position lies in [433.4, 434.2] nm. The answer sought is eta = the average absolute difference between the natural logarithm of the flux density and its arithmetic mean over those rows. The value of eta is 0.195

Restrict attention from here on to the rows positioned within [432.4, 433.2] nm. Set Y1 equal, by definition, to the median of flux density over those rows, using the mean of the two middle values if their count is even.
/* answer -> 21.4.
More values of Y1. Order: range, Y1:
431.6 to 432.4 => 24.5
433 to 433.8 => 23.0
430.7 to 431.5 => 16.7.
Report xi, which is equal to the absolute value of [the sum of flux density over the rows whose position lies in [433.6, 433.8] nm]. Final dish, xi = 46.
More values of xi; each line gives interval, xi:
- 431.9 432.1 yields 49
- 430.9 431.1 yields 30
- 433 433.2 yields 47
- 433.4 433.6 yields 46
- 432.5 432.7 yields 33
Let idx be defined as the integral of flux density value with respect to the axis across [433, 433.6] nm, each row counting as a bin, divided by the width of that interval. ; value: 23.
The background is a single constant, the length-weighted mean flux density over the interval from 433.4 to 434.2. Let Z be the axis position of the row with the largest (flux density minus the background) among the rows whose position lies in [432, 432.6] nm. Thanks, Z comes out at 432.146 nm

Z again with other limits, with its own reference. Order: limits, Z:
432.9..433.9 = 432.943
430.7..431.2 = 431.153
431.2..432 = 431.848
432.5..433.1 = 432.943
